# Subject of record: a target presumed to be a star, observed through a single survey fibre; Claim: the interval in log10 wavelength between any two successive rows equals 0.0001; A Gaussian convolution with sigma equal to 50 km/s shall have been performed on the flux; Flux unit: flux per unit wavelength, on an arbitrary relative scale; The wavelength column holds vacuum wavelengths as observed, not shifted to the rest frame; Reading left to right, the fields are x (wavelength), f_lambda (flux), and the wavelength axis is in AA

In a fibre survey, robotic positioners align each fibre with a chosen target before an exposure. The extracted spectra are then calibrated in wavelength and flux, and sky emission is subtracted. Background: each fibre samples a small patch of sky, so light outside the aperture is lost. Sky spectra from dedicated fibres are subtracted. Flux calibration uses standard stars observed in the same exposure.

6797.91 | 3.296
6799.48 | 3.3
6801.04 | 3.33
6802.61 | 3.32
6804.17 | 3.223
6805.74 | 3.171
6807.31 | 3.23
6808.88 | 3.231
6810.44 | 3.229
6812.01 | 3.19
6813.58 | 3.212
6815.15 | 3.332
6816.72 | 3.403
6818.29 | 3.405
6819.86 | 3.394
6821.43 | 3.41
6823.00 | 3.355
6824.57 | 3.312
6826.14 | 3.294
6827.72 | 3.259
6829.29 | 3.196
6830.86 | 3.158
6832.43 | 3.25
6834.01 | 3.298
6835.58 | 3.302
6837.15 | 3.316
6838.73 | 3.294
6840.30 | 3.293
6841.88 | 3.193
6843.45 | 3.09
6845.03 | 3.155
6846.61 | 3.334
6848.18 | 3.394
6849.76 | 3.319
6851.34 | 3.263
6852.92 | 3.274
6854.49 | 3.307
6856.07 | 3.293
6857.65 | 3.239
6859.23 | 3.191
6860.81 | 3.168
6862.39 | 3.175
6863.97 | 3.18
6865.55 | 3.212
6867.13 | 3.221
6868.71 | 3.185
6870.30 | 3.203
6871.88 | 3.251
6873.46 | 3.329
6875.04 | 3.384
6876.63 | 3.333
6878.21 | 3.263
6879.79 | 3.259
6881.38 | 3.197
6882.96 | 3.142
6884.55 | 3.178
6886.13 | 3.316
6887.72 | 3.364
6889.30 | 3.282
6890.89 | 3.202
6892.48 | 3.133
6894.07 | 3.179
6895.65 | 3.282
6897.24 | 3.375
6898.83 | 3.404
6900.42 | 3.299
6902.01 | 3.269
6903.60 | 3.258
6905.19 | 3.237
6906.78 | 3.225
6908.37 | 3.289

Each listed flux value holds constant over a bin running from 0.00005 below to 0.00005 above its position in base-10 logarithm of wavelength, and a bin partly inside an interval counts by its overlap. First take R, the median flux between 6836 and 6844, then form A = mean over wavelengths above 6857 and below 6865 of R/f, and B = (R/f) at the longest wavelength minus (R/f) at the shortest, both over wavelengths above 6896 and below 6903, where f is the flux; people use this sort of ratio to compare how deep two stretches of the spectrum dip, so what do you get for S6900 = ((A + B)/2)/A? 0.515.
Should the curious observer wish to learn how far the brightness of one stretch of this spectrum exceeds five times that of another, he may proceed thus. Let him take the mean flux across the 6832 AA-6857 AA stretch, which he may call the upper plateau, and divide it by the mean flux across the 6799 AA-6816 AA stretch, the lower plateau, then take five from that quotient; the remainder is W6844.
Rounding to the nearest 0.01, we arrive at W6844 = -3.99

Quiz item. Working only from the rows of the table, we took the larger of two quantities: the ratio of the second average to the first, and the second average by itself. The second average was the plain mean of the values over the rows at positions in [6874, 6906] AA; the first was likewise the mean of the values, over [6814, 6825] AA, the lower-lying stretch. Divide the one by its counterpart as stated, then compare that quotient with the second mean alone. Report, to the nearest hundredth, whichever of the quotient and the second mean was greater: 3.27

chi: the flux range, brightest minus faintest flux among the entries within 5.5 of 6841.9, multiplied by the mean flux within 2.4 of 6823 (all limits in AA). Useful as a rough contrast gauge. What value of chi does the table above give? 0.8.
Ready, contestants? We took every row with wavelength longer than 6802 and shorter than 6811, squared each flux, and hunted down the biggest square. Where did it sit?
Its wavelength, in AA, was 6802.61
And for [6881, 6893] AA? 6887.72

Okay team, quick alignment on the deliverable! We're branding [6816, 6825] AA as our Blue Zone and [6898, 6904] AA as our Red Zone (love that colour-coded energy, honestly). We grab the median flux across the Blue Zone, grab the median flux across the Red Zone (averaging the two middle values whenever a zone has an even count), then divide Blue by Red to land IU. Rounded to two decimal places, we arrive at 1.03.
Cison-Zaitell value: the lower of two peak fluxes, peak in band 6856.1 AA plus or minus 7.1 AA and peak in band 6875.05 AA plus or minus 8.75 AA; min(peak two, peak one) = 3.32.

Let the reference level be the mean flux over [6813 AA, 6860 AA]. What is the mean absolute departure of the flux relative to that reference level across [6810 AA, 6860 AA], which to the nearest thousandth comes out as 0.063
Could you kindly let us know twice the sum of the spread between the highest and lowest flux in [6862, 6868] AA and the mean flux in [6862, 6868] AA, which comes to 6.49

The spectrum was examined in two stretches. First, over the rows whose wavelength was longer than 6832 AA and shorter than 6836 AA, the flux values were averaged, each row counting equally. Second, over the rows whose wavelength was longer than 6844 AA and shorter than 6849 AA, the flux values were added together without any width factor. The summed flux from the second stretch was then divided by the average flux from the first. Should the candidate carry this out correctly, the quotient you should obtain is 3.01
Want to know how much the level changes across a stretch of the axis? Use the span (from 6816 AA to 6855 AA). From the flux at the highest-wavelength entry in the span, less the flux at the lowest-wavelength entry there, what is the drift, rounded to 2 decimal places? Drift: -0.10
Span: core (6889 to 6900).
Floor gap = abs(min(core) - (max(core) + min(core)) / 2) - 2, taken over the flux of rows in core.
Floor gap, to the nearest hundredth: -1.86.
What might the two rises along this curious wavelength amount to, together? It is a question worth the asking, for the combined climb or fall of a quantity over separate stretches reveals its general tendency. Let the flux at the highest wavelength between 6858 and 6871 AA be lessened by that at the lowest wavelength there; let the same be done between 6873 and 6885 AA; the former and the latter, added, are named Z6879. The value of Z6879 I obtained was -0.14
